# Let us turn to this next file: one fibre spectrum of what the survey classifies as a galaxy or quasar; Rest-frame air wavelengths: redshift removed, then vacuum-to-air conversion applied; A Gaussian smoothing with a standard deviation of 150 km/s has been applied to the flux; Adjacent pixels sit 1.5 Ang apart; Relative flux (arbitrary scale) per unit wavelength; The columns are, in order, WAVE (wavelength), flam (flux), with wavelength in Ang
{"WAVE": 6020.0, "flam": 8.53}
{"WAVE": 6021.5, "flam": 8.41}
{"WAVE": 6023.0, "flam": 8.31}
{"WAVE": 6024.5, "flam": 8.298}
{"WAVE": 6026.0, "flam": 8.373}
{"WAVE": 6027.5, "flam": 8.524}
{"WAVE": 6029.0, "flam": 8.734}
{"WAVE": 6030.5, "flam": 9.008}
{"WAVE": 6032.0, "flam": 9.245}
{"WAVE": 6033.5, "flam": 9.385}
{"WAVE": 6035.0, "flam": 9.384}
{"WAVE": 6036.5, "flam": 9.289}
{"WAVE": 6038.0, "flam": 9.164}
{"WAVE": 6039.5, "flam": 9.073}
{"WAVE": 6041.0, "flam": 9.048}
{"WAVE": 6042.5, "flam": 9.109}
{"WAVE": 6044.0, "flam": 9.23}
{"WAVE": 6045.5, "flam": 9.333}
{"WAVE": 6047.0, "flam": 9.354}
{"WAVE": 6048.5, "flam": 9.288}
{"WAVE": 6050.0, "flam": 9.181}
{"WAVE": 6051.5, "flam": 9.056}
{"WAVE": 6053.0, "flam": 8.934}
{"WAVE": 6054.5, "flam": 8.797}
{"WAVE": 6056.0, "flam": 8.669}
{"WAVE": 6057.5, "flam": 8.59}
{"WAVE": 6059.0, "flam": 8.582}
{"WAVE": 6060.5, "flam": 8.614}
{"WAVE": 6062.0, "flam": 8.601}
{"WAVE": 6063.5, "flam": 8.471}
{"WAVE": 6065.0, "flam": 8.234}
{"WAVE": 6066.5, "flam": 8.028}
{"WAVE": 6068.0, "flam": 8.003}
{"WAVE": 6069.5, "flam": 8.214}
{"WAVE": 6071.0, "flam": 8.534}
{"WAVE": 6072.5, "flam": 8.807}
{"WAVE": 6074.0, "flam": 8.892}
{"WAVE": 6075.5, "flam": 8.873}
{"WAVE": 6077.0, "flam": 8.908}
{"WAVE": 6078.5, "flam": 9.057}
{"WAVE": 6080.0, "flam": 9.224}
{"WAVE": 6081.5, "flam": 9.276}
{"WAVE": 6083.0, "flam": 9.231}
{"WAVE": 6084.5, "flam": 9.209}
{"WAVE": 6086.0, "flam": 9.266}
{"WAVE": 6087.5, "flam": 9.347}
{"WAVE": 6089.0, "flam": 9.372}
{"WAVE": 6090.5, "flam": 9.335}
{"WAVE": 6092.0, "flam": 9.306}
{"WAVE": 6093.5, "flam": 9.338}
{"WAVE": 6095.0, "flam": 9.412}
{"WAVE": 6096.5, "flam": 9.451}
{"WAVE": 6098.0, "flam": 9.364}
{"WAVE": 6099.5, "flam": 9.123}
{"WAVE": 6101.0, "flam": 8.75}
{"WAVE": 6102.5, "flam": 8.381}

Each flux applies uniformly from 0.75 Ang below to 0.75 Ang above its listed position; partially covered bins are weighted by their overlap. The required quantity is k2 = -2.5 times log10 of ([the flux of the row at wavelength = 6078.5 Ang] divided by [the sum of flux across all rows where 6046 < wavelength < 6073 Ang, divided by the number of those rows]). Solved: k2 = -0.05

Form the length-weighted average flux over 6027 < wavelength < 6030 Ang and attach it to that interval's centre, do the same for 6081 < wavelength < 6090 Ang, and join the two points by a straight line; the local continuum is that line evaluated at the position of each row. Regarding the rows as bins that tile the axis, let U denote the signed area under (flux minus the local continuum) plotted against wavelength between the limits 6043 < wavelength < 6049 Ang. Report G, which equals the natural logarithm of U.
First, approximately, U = 2.6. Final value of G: 1.0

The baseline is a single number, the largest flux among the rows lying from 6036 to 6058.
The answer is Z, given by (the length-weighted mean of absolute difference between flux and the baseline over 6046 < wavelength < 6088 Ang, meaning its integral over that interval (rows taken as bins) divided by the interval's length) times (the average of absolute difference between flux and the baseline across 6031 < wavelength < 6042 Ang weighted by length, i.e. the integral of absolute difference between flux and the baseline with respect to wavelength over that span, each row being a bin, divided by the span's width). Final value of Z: 0.079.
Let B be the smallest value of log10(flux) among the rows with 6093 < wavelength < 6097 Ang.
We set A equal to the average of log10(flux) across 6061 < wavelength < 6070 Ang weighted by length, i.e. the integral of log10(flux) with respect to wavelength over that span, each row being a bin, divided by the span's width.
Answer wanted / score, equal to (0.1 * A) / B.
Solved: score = 0.095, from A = 0.917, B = 0.97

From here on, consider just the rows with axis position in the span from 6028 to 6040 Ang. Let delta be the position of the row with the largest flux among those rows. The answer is 6033.5 Ang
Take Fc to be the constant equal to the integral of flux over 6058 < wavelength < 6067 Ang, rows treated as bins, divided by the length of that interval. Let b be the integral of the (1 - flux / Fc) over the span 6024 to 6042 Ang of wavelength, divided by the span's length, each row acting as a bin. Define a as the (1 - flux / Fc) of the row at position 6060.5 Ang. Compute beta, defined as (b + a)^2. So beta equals 0.007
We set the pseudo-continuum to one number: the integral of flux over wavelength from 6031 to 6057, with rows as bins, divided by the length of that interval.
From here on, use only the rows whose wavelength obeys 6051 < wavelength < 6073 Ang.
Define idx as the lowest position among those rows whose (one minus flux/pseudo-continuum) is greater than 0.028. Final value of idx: 6054.5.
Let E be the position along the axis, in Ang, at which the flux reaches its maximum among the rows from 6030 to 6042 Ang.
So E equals 6033.5 Ang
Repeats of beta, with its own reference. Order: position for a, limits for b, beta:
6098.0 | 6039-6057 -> 0.035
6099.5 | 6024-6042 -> 0.021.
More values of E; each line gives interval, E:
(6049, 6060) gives 6050.0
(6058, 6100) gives 6096.5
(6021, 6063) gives 6033.5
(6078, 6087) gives 6081.5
